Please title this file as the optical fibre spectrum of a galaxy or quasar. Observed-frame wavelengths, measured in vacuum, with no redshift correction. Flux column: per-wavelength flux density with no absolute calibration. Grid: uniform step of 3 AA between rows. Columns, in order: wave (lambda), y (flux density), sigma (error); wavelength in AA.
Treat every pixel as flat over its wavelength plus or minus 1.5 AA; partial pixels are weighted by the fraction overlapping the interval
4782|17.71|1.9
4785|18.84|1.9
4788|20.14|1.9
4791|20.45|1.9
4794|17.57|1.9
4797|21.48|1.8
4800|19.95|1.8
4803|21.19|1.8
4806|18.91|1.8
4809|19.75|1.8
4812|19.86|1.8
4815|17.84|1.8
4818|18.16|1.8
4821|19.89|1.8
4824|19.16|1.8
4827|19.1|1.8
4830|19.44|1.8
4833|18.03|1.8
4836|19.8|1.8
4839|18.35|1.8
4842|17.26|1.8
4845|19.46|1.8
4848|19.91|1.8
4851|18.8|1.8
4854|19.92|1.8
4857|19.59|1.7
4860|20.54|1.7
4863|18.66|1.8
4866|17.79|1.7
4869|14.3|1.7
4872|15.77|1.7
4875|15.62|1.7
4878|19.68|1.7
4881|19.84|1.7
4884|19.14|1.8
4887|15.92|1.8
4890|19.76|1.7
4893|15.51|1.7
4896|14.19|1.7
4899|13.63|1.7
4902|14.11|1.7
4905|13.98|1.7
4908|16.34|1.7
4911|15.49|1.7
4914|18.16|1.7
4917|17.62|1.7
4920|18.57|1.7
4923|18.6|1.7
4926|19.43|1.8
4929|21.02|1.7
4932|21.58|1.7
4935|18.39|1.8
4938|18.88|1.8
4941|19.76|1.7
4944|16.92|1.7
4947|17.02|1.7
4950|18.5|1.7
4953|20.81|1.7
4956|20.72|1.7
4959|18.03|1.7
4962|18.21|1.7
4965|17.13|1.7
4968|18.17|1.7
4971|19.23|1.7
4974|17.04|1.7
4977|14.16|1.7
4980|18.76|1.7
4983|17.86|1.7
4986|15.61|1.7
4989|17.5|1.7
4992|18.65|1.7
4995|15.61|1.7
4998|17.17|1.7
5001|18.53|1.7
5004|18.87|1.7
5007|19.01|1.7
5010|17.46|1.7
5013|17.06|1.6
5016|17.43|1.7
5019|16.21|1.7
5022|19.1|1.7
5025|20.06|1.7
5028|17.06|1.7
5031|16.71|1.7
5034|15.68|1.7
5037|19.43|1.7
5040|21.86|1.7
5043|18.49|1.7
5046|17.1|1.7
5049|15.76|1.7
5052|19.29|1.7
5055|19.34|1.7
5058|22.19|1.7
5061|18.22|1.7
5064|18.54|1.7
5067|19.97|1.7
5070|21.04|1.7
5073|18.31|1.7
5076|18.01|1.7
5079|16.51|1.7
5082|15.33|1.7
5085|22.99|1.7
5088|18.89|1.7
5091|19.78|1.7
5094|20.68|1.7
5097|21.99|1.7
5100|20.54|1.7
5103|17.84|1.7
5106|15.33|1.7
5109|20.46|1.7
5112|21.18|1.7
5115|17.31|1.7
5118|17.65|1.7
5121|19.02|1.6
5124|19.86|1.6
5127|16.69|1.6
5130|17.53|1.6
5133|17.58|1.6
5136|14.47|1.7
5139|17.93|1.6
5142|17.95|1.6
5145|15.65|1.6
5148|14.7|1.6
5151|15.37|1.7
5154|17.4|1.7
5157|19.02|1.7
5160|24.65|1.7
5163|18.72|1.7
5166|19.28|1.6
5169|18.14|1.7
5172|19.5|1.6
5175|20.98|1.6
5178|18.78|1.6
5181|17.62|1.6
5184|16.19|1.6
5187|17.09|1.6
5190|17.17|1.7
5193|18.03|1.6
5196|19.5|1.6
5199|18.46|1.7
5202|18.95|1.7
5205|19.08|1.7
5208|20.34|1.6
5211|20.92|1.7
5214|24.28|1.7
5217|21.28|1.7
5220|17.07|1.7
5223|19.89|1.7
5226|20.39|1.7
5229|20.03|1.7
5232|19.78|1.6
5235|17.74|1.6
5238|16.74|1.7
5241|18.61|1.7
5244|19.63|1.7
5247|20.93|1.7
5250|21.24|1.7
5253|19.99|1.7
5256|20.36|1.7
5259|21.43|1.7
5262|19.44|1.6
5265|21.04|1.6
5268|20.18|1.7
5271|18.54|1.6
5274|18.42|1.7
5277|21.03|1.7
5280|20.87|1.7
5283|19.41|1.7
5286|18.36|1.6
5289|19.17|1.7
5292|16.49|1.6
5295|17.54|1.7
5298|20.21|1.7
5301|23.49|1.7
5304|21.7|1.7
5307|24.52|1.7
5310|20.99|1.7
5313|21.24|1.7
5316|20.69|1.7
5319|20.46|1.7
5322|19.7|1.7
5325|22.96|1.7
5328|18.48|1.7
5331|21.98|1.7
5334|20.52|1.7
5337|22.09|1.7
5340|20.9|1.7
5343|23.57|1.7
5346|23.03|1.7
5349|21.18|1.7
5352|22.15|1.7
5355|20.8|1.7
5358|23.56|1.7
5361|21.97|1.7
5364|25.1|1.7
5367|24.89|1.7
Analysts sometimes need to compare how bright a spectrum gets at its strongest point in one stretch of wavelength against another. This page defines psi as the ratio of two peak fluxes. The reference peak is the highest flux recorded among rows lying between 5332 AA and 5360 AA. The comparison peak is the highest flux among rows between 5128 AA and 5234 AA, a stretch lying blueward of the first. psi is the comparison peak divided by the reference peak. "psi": 1.05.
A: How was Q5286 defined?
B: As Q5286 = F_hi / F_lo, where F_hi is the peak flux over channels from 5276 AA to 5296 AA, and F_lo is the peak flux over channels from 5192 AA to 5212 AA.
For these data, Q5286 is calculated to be 1.01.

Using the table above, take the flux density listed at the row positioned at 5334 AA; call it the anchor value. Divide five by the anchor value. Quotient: 0.24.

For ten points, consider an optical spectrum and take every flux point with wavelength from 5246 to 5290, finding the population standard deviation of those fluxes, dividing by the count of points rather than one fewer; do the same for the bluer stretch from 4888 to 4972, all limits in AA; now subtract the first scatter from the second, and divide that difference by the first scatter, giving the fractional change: 1.09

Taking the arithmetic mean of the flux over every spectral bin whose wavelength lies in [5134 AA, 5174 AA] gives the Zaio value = 17.9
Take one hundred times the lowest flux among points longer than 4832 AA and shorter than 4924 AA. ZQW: 1363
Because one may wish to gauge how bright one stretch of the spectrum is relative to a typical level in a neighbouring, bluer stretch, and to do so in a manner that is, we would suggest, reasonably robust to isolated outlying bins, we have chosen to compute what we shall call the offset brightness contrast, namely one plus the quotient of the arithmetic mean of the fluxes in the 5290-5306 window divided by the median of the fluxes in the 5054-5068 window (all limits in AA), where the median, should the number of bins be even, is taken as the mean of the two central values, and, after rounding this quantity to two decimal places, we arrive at 2.03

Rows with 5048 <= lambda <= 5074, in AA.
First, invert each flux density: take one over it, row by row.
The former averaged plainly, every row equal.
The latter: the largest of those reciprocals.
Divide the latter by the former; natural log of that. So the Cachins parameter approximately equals 0.19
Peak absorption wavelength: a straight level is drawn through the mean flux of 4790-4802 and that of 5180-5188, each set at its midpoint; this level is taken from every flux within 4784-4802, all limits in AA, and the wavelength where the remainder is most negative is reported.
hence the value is 4794 AA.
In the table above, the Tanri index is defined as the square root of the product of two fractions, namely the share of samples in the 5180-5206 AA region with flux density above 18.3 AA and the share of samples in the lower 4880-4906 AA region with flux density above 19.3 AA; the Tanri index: 0.31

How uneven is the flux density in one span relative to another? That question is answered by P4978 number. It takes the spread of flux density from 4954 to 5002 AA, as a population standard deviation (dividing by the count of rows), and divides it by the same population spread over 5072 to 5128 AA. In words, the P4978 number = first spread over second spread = 0.72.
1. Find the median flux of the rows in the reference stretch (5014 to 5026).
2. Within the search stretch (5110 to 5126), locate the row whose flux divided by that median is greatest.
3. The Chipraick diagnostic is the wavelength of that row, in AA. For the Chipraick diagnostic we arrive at 5112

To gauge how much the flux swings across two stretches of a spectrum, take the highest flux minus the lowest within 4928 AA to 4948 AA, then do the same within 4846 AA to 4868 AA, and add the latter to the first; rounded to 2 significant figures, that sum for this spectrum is 7.4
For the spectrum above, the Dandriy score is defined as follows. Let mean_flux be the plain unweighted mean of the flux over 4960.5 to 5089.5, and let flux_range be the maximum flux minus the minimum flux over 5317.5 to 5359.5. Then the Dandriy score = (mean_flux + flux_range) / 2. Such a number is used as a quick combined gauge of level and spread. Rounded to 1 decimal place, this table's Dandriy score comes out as 11.6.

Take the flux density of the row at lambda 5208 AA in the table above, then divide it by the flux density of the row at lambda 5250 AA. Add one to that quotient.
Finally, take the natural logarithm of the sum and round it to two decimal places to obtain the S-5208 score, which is 0.67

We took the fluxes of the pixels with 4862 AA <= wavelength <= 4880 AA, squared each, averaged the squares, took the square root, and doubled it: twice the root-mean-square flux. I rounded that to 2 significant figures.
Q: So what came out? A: 34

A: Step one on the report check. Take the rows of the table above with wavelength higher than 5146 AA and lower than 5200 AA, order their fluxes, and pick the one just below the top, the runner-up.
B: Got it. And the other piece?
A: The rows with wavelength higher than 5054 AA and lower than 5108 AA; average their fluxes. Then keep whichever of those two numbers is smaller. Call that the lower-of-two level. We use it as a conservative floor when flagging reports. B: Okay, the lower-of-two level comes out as 19.2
